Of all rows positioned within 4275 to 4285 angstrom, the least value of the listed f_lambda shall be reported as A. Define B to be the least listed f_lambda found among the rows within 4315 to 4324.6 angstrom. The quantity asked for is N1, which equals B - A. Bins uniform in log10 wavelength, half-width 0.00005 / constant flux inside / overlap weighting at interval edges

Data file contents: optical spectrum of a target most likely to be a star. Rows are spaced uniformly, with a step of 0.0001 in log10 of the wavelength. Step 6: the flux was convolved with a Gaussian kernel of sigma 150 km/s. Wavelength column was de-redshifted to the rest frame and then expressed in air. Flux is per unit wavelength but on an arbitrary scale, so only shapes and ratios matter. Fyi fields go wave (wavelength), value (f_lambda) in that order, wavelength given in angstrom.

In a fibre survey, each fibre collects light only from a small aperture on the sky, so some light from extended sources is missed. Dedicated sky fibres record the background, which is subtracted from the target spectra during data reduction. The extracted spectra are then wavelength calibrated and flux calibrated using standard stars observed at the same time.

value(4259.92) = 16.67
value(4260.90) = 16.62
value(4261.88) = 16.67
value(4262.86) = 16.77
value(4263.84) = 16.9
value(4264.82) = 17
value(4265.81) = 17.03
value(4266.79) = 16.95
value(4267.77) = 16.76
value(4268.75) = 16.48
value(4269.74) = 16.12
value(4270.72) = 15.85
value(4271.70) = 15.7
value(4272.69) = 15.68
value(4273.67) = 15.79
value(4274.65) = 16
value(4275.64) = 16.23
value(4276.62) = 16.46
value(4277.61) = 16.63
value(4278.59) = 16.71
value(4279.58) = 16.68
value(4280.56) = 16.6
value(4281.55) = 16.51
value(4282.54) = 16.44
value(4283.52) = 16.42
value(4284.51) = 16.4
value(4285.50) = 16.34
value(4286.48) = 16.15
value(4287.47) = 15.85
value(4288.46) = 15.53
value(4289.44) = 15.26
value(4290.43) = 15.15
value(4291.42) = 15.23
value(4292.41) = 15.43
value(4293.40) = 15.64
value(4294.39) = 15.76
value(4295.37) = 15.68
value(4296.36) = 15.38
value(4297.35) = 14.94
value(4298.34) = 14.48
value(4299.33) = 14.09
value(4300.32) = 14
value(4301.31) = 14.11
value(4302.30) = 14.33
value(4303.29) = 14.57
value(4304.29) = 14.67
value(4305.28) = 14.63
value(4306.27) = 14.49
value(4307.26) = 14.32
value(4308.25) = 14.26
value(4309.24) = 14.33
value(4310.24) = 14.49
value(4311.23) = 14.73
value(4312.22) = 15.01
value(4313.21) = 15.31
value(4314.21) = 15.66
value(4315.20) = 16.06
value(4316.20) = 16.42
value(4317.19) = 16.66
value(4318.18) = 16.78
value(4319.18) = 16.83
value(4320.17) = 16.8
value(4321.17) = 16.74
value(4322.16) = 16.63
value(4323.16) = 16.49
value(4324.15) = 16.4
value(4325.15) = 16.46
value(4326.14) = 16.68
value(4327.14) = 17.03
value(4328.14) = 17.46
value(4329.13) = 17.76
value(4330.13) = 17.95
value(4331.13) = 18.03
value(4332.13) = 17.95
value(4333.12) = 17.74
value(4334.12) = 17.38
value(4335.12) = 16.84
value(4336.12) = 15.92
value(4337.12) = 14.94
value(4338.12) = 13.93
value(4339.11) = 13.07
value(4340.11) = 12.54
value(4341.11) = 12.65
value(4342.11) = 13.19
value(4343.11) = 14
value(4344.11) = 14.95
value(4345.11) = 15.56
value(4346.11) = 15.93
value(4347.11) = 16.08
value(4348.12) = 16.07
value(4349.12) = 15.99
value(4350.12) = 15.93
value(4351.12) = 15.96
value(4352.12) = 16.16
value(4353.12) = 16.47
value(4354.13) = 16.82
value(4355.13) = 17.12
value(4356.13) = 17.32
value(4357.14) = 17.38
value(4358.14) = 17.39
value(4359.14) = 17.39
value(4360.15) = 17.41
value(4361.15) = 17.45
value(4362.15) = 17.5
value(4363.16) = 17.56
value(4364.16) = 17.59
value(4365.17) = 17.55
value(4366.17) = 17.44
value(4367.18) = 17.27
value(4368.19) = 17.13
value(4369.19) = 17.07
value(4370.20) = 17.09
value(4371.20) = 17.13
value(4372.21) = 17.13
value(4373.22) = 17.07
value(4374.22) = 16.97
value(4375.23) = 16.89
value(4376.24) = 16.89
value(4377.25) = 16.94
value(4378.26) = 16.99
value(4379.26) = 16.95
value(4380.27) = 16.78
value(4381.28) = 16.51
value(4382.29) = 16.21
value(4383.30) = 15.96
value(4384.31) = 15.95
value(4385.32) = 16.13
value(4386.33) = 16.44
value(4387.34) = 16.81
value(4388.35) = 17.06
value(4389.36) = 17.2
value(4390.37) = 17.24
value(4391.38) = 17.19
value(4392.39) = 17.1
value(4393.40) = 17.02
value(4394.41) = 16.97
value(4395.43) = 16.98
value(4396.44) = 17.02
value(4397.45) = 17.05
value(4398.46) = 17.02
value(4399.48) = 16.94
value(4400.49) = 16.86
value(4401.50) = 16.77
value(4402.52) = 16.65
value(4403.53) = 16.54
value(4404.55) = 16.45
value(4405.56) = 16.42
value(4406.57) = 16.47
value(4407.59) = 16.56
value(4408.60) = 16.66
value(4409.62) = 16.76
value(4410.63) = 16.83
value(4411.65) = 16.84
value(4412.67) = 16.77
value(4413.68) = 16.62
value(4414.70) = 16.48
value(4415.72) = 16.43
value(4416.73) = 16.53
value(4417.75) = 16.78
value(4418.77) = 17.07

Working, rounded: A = 16.23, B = 16.06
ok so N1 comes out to -0.2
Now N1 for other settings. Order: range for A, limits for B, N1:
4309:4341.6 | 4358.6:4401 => 3.4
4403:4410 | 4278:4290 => -1.2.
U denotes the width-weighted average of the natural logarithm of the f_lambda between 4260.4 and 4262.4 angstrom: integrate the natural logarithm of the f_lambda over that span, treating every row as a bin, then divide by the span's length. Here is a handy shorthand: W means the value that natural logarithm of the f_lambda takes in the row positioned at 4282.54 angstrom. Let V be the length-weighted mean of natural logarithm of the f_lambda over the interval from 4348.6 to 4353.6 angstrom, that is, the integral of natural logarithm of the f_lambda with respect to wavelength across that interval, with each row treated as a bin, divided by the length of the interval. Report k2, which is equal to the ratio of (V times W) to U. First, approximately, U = 2.82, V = 2.78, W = 2.80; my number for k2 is 2.77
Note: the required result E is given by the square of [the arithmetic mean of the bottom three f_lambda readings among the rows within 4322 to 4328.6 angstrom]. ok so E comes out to 271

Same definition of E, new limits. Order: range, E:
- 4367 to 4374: 292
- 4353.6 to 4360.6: 292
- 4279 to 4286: 269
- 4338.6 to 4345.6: 163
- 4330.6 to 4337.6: 253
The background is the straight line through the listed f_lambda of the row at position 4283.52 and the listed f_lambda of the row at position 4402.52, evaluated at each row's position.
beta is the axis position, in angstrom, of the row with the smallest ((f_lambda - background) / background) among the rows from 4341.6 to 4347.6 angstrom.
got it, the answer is 4342.11 angstrom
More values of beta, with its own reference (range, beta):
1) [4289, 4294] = 4290.43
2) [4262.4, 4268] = 4267.77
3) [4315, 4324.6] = 4315.20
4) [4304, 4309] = 4308.25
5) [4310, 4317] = 4310.24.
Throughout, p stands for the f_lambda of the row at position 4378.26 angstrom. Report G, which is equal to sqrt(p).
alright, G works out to 4.12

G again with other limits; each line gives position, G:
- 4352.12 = 4.02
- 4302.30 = 3.79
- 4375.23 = 4.11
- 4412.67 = 4.10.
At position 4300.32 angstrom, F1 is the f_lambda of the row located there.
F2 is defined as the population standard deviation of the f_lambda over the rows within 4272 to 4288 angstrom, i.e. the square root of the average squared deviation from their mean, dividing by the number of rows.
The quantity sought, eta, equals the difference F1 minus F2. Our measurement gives 13.68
